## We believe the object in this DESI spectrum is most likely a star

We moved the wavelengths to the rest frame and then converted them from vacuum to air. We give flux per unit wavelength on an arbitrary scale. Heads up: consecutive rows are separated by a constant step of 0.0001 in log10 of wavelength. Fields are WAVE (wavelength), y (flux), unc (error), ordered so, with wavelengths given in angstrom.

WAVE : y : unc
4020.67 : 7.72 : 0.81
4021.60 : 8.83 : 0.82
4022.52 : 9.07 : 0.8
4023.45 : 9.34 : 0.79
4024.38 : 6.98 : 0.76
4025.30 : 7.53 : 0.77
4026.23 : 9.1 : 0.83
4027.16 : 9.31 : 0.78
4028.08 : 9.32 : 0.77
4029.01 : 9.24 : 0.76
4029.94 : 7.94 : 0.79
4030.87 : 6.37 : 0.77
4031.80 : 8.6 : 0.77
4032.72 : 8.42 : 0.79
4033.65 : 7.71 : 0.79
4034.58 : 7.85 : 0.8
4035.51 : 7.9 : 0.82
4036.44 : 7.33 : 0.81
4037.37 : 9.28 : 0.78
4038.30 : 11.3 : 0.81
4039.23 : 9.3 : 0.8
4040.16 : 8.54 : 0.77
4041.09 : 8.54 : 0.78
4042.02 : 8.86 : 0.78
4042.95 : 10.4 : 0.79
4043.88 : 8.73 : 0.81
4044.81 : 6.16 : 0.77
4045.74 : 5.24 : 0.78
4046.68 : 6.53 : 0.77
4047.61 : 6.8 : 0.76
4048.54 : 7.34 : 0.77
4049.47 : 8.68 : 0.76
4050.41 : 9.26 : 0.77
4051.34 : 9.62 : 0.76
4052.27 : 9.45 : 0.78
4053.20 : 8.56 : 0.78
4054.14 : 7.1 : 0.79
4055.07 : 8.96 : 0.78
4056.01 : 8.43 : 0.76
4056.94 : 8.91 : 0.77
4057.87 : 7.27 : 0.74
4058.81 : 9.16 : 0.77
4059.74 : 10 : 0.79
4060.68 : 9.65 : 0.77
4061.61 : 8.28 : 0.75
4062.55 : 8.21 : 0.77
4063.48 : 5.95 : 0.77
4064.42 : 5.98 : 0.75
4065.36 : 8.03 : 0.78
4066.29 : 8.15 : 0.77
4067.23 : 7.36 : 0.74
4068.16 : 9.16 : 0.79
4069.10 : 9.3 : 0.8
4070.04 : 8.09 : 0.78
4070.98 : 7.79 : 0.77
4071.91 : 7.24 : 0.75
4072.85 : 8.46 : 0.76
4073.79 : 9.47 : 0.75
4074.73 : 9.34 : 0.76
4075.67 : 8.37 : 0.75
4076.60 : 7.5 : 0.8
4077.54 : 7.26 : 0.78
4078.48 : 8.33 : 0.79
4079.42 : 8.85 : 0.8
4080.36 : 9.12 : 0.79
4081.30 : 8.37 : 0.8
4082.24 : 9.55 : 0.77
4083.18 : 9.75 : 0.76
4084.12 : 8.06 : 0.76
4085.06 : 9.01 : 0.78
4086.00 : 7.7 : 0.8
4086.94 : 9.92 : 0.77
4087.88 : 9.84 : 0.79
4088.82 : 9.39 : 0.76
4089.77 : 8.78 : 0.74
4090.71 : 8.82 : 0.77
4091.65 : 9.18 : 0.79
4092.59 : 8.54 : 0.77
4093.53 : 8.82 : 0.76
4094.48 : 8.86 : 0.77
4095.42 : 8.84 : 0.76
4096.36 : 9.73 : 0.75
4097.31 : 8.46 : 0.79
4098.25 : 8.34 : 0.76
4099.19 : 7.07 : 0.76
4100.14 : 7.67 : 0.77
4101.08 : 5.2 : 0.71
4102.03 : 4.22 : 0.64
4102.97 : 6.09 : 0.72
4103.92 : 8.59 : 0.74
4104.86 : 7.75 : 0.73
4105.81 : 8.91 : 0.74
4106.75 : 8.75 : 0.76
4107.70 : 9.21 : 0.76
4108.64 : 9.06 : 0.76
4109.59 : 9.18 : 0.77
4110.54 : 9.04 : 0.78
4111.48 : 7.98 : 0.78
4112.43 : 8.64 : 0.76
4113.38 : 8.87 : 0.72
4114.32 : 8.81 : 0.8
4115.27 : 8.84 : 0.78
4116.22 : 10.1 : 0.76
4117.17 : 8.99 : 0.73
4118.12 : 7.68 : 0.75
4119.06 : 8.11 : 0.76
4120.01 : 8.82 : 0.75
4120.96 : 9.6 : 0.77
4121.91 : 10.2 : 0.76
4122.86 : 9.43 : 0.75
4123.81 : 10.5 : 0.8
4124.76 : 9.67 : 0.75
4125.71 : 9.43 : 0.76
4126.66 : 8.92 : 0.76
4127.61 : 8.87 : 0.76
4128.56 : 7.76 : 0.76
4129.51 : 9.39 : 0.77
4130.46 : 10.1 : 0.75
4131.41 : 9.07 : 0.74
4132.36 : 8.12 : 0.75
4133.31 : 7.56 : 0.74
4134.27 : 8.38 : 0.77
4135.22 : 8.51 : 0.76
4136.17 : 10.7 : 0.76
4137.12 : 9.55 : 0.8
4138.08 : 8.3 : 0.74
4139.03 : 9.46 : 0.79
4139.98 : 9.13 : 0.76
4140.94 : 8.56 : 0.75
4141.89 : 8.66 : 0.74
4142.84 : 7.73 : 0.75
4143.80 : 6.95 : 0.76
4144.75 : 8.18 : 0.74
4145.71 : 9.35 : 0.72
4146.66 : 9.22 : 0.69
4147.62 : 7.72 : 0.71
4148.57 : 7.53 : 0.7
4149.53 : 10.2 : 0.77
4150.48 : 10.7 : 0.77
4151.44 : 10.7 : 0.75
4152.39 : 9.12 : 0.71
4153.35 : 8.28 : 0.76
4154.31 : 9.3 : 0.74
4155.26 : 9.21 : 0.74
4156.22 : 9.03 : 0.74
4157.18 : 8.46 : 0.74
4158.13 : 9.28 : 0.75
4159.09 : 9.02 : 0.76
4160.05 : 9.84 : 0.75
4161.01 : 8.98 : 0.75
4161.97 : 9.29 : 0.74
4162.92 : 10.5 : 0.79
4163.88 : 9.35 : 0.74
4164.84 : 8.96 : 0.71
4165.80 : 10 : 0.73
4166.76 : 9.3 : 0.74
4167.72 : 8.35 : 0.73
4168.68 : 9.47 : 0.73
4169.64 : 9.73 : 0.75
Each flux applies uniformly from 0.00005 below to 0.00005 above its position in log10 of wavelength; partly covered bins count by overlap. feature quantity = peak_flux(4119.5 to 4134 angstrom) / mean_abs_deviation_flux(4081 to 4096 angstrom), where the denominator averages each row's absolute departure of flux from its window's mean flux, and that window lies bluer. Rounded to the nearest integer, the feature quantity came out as 22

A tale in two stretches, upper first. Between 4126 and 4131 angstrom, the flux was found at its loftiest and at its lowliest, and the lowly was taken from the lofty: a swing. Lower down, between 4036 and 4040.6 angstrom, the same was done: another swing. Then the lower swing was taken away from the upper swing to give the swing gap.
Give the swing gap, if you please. -1.6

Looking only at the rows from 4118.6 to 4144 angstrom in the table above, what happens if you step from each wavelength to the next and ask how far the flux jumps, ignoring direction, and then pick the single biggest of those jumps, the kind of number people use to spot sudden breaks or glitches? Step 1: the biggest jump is 2.19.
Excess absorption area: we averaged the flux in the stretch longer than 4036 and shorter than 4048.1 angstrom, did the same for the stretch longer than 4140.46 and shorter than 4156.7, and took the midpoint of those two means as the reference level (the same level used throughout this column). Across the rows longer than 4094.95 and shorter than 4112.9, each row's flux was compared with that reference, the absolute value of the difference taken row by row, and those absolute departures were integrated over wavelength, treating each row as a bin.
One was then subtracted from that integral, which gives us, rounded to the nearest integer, 17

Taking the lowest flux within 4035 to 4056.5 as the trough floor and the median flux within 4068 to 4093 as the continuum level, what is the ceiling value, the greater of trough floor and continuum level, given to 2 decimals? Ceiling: 8.82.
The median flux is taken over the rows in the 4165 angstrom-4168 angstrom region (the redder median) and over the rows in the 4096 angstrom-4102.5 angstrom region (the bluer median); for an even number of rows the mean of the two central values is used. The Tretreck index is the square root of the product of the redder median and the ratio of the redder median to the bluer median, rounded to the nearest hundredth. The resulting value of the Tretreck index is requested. 3.36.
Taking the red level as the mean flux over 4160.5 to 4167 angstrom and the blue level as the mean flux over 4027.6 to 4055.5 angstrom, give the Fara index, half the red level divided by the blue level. 0.57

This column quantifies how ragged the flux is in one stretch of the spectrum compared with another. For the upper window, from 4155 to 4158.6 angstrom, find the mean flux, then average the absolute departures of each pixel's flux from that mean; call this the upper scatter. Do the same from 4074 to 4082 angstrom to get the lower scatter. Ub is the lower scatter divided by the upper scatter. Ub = 2.0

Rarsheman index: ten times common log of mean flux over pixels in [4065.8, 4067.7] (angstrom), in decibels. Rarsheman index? 8.9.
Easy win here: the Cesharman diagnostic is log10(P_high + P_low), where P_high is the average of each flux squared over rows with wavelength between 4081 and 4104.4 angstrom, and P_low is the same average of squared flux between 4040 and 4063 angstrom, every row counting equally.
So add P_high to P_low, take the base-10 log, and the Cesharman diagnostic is 2.15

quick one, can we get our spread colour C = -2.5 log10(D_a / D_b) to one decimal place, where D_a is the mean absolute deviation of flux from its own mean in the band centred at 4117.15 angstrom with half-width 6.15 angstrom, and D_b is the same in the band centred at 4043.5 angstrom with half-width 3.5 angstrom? 1.0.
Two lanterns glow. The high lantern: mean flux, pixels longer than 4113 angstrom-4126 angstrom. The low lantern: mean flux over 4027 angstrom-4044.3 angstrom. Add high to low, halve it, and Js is 8.95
